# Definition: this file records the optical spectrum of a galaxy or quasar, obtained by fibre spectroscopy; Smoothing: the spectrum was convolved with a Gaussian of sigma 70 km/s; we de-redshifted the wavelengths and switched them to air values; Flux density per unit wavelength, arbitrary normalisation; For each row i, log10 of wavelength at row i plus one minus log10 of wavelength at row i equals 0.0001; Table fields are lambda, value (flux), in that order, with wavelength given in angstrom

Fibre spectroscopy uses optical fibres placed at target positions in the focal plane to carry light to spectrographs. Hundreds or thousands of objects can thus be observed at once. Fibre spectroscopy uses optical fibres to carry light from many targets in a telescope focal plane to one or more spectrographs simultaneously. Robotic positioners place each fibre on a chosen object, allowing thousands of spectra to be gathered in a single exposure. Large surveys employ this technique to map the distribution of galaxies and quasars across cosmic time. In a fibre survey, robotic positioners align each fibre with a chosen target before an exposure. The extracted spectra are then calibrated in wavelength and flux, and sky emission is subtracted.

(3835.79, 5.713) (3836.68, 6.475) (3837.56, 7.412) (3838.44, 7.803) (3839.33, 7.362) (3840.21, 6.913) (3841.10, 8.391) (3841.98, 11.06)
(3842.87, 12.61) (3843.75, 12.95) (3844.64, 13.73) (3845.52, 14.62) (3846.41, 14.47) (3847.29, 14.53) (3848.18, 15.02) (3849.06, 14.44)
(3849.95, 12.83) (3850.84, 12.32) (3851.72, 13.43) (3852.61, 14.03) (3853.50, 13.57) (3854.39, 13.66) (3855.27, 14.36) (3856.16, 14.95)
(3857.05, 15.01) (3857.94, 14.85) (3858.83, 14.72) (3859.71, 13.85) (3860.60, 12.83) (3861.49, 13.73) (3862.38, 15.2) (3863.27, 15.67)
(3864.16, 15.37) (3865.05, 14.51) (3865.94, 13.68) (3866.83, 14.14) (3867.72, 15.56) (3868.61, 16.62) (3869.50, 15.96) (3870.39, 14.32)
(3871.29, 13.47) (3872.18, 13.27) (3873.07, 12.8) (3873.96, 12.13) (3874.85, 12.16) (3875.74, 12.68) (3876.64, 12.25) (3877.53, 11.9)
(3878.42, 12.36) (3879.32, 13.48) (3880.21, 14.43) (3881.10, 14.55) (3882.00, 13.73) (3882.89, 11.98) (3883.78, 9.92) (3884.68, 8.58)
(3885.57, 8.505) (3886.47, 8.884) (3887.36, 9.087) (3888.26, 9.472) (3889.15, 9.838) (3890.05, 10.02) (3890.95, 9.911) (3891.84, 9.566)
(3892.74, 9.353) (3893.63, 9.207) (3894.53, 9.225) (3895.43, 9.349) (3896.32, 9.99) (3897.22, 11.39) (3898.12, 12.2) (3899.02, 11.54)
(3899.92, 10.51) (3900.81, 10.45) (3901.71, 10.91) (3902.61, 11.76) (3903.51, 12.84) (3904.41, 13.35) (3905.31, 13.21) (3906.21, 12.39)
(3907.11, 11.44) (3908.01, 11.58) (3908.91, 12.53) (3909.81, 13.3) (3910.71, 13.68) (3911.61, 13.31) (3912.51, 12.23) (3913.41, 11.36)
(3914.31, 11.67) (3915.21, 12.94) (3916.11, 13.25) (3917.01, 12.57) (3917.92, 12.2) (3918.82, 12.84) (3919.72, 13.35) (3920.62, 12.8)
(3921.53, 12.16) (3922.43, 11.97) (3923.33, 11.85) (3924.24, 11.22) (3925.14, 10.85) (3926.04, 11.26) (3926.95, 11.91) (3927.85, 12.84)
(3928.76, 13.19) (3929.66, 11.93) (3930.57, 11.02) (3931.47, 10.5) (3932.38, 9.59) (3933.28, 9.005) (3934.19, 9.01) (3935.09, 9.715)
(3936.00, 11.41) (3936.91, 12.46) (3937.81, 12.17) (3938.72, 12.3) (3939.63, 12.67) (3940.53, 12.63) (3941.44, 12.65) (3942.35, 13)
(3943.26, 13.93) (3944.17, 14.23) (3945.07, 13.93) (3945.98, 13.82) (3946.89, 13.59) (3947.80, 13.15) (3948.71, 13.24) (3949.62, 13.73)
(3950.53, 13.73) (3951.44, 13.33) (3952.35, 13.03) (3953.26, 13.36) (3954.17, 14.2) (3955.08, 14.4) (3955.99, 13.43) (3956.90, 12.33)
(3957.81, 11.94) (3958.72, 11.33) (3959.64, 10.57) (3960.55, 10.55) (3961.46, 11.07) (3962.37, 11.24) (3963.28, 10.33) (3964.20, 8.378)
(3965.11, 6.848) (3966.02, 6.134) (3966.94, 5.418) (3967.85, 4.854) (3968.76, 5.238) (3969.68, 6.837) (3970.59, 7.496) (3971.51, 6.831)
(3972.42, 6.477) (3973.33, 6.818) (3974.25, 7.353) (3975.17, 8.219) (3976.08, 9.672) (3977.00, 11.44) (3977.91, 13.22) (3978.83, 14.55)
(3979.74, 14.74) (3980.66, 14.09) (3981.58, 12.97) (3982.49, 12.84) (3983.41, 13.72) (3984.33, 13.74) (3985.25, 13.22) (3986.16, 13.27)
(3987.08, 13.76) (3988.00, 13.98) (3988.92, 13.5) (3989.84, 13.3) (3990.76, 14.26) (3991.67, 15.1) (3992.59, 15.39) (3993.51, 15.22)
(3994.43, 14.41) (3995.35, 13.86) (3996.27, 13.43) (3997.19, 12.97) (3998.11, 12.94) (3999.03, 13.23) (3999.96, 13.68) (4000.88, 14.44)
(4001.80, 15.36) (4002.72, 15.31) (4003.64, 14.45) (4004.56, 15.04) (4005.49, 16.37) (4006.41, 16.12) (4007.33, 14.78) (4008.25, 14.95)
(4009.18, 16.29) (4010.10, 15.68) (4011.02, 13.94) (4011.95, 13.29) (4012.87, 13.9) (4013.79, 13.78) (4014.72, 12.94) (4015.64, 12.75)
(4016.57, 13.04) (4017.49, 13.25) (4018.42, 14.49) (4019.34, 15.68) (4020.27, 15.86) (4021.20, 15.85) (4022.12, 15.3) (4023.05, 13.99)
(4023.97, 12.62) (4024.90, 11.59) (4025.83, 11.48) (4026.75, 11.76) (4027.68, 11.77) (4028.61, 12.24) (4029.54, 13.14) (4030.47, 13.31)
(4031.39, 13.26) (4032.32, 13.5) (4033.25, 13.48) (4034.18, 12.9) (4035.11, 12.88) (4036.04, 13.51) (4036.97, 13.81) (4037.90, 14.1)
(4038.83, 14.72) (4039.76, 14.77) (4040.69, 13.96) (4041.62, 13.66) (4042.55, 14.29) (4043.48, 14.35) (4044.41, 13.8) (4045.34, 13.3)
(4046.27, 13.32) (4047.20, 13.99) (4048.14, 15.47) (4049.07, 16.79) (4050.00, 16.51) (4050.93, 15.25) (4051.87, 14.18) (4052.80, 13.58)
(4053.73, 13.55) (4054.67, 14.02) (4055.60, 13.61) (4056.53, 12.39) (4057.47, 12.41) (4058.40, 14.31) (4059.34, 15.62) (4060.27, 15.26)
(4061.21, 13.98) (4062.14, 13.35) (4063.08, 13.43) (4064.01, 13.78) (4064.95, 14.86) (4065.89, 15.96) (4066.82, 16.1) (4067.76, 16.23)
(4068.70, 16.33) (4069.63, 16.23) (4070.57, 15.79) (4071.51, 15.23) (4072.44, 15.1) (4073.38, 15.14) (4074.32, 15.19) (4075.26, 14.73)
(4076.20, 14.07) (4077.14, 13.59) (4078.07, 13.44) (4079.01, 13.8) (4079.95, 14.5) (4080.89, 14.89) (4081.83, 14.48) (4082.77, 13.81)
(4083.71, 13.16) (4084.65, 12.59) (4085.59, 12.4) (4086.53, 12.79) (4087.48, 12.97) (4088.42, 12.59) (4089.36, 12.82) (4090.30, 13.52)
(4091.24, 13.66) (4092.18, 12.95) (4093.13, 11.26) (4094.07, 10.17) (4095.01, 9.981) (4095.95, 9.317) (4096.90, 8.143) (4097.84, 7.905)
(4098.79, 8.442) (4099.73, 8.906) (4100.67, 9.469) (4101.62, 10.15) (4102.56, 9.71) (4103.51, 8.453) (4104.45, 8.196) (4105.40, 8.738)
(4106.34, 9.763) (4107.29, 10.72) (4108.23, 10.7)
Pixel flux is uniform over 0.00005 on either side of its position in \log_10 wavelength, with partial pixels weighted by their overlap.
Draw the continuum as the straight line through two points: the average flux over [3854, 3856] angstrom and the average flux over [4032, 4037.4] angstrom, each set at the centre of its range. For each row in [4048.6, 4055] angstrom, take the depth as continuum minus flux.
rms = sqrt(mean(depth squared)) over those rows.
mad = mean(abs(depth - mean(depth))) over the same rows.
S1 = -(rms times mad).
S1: -2.3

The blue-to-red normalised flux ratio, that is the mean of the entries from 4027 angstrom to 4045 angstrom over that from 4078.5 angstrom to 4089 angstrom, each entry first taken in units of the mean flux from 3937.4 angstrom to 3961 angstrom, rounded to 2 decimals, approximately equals 1.01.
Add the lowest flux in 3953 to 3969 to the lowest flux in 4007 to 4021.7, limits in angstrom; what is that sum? 17.6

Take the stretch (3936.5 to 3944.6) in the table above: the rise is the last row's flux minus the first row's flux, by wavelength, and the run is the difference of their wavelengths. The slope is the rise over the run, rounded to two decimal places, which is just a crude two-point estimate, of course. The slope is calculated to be 0.24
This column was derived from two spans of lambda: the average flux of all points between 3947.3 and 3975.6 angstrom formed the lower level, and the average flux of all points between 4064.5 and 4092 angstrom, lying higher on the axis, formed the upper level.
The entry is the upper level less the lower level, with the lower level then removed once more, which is -5.8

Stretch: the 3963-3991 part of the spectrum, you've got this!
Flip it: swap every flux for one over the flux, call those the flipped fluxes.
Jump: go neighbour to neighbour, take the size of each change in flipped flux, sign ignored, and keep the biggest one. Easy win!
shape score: 0.045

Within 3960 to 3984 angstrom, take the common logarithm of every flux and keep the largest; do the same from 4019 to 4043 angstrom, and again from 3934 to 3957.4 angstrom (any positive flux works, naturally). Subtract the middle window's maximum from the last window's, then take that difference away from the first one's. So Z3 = 1.21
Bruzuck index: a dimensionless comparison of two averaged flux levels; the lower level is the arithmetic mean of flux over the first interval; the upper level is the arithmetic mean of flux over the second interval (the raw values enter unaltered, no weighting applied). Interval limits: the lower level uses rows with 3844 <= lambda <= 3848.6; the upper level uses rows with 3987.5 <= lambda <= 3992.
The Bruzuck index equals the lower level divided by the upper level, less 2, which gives -0.97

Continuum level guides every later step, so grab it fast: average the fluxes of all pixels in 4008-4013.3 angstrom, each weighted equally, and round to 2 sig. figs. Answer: 15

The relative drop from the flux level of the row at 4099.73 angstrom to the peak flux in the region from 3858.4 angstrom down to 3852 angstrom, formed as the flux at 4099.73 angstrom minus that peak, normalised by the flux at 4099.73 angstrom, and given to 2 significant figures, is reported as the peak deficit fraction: -0.69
